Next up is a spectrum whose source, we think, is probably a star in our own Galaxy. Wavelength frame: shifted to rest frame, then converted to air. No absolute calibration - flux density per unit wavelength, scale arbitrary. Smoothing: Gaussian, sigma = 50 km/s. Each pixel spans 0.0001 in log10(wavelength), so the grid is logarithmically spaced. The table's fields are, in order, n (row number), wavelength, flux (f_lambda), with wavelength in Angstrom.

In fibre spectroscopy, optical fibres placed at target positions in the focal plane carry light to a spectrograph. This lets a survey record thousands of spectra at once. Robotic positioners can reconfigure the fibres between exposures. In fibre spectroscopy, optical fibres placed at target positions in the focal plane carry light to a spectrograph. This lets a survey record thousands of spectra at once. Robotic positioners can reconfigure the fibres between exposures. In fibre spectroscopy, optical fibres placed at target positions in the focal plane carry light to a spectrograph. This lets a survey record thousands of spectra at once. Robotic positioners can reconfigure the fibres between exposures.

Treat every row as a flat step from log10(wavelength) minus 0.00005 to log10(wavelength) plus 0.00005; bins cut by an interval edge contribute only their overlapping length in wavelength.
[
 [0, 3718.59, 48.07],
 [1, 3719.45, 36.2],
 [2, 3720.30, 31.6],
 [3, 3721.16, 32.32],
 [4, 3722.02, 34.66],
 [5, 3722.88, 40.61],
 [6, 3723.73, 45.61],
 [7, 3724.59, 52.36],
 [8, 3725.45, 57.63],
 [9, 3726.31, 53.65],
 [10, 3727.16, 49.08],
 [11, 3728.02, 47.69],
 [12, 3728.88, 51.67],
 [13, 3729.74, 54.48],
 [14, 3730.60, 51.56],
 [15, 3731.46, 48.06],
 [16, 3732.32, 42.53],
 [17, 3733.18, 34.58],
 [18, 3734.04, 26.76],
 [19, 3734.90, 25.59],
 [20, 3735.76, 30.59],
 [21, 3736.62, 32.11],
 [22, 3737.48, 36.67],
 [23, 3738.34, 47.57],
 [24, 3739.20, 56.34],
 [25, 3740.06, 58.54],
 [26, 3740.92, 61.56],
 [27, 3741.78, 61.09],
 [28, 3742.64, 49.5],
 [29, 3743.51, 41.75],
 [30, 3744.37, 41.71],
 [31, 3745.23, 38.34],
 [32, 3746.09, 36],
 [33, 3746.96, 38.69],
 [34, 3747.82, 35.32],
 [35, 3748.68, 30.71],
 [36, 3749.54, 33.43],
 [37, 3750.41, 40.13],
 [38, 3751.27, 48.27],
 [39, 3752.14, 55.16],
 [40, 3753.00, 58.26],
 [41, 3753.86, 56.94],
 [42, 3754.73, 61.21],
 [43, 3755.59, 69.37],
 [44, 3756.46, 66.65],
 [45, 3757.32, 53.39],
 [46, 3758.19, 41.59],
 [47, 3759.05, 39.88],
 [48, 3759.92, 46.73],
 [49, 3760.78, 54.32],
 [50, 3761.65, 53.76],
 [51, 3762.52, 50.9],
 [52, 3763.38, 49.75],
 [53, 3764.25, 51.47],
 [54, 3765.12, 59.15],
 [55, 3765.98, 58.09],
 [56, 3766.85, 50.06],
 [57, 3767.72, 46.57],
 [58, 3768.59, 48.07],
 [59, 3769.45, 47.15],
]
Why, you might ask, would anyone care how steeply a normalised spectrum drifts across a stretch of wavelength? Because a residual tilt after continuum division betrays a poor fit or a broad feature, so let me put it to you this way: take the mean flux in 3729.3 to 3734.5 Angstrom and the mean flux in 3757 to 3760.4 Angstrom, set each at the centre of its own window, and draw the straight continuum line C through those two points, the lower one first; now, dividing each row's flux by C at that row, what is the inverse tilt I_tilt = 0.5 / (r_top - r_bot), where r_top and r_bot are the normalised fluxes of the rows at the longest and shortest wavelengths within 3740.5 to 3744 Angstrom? -1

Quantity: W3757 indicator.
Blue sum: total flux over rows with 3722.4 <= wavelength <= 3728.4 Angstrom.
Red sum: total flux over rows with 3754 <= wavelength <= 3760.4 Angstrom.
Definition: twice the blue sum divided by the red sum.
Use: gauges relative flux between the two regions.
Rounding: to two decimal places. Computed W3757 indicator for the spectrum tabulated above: 1.83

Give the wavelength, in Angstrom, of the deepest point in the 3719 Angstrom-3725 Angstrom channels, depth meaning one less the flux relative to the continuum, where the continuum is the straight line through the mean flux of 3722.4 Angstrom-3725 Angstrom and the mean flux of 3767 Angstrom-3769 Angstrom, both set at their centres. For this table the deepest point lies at 3720.30 Angstrom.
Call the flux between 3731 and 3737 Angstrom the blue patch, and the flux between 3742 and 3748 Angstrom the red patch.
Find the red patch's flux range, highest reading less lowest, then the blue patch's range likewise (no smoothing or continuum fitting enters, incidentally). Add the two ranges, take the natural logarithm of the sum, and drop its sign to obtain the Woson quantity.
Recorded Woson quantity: 3.60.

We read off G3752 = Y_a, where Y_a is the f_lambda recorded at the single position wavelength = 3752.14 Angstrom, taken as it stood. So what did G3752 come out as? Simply 55.16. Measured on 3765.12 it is 59.15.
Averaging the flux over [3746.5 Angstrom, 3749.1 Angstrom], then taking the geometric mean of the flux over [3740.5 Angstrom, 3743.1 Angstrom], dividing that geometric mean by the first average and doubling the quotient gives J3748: 3.3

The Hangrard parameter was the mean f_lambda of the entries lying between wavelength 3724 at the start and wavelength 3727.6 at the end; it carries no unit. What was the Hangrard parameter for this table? 53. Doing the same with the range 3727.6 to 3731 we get 51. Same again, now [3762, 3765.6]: 53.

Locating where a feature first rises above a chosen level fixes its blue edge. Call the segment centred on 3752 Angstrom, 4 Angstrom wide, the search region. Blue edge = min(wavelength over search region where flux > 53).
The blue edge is 3752.14 Angstrom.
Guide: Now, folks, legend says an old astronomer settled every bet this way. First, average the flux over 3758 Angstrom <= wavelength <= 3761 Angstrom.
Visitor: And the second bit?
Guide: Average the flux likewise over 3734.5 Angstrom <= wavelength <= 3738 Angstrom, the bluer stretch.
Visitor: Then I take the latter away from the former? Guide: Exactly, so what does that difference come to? 14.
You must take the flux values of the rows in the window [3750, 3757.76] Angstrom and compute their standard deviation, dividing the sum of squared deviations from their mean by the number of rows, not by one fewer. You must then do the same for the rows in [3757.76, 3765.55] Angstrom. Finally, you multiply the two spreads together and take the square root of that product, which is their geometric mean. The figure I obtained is 7.0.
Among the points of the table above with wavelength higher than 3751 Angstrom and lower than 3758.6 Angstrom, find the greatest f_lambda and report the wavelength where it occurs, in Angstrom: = 3755.59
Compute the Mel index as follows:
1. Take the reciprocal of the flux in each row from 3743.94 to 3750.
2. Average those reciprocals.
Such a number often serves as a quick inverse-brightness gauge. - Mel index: 0.0278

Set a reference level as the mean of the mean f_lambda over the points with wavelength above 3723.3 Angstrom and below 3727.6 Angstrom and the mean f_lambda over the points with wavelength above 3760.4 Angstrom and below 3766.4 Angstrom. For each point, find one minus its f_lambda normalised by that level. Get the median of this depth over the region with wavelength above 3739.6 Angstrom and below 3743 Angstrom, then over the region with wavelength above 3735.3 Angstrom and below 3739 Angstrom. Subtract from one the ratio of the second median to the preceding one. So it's 3.6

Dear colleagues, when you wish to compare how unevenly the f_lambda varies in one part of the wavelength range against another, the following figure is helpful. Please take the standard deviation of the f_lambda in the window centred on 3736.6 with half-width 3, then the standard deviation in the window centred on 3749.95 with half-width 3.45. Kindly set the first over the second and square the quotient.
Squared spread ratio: 1.2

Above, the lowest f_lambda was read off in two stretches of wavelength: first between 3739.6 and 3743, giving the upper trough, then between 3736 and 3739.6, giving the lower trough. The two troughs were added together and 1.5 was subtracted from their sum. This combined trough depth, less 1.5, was 80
